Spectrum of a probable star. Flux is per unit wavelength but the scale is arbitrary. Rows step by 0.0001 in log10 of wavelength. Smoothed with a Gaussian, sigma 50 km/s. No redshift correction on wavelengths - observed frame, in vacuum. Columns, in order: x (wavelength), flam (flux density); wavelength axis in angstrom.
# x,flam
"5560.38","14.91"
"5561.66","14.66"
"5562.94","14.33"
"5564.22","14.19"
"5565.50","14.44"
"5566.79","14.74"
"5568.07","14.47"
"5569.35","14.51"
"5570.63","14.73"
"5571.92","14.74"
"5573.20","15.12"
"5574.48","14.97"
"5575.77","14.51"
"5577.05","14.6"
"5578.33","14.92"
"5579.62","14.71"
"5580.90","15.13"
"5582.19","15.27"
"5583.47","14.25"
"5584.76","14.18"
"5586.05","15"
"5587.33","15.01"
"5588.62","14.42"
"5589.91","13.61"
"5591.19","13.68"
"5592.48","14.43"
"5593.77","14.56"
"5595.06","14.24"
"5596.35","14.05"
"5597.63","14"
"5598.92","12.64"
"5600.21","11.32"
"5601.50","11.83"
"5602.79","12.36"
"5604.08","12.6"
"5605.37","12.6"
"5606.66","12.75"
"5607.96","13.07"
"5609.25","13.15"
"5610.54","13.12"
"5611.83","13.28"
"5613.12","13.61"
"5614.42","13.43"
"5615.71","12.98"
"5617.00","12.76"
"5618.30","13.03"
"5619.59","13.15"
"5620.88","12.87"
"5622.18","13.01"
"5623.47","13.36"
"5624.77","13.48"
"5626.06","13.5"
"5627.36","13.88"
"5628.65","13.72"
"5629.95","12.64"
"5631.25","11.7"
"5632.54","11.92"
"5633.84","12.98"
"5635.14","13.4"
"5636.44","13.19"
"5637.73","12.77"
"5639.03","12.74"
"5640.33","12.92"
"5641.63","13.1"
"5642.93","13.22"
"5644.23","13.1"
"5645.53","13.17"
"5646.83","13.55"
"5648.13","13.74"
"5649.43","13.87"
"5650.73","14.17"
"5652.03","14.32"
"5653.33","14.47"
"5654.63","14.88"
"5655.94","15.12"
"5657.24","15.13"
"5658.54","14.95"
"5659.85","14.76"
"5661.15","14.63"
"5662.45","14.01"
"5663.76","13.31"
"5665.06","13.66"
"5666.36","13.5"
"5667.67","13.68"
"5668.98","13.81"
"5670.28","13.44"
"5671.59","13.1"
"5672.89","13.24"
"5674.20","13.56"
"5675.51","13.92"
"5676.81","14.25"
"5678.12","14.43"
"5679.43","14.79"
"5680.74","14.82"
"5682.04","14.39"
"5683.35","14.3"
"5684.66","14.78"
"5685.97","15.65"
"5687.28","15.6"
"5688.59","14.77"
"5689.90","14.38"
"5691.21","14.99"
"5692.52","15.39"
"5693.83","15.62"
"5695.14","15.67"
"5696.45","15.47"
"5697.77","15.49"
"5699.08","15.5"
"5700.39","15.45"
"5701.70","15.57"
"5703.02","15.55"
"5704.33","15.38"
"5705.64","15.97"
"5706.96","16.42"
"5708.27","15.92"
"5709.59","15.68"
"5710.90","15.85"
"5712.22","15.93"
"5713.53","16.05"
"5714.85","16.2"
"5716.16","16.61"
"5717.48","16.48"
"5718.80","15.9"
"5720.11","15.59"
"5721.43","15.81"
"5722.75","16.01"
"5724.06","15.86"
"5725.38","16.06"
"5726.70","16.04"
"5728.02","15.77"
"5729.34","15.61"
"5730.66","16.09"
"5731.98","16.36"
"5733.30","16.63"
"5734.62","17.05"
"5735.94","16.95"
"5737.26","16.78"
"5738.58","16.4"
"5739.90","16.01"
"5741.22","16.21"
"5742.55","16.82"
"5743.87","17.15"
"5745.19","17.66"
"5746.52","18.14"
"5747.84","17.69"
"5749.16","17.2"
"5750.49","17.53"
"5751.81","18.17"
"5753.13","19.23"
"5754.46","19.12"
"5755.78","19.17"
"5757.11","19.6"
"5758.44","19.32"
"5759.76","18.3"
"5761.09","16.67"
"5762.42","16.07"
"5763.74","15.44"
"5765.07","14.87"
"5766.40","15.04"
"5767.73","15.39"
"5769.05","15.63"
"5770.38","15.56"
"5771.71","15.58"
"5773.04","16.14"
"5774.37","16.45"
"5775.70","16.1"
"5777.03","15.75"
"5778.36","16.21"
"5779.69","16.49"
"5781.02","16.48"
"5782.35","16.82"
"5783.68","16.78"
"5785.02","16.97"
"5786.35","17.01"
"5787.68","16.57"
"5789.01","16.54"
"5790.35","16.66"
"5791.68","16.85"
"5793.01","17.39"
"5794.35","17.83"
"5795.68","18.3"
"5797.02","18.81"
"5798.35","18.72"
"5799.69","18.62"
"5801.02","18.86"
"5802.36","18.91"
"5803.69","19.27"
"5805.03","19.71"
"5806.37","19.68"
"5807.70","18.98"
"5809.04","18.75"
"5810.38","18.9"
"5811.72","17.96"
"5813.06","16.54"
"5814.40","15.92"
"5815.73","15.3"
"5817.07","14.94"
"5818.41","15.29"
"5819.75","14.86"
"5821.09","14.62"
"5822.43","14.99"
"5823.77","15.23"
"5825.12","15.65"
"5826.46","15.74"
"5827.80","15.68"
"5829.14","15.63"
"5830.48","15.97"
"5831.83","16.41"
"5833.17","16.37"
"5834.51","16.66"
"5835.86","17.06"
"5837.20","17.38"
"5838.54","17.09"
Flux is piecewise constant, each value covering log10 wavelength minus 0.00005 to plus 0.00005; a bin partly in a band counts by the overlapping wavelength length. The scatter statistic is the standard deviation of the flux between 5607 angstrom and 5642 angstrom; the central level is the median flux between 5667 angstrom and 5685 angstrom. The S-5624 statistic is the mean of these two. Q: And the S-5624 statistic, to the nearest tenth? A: 7.3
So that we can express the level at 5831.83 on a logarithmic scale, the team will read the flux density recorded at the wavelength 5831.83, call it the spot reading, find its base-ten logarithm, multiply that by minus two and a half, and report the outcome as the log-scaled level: -3.04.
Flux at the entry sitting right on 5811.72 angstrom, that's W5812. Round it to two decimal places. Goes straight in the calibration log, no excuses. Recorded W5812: 17.96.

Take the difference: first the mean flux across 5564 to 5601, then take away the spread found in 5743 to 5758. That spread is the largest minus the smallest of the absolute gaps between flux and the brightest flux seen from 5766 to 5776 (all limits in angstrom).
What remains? 11.9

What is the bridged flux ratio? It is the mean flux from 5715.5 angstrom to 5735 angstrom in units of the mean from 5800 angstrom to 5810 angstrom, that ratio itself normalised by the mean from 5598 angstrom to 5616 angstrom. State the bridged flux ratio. 0.0659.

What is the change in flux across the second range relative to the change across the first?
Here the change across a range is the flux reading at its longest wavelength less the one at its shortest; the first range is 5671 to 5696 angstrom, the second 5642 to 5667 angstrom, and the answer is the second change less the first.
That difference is -2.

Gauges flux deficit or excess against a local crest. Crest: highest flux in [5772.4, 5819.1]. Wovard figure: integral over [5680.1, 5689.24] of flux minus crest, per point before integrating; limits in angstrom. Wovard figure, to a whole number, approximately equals -44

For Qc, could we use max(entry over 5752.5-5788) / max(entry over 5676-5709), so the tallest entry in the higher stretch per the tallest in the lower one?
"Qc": 1.19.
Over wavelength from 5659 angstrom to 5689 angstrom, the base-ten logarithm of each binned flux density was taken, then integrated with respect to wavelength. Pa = 35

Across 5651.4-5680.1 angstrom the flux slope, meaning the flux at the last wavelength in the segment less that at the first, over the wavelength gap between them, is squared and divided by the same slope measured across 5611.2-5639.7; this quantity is -0.015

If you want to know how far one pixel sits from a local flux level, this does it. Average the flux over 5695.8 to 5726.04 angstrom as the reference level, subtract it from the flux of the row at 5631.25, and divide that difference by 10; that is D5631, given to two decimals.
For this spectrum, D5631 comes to -0.42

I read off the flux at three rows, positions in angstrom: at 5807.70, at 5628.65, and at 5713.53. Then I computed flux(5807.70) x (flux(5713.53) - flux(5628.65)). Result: 44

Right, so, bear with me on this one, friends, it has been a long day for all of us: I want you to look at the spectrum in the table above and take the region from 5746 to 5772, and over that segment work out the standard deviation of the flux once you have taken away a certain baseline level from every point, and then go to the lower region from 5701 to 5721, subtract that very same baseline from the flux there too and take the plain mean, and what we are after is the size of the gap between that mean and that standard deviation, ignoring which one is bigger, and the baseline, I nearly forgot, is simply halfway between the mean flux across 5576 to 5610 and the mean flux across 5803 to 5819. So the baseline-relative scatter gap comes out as 1.4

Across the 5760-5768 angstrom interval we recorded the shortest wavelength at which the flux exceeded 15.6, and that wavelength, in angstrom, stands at 5761.09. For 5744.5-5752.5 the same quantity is 5745.19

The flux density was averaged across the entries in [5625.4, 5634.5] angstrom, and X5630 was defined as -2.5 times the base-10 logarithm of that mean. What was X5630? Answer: -2.78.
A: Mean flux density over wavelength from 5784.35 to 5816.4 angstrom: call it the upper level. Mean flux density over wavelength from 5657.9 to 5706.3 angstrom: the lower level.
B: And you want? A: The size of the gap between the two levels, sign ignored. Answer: 3.2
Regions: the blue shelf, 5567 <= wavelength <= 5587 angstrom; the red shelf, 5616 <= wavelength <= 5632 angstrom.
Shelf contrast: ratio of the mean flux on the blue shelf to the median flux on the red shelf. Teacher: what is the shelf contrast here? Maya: 1.13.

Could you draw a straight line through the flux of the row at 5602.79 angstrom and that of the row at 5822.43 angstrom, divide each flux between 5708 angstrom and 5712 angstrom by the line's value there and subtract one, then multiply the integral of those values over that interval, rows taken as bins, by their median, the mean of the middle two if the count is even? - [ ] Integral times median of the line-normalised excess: 0.10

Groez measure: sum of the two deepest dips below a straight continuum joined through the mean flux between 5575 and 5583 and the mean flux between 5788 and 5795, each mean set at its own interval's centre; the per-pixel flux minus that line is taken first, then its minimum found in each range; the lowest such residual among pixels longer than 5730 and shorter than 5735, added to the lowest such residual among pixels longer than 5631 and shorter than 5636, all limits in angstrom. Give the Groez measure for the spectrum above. -4.0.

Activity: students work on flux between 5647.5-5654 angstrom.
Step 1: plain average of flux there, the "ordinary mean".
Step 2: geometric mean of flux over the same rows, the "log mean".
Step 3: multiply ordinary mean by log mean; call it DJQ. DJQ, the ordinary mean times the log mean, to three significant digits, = 199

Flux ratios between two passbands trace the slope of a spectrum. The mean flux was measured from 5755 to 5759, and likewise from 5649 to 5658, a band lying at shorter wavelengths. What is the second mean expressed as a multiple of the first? 0.75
